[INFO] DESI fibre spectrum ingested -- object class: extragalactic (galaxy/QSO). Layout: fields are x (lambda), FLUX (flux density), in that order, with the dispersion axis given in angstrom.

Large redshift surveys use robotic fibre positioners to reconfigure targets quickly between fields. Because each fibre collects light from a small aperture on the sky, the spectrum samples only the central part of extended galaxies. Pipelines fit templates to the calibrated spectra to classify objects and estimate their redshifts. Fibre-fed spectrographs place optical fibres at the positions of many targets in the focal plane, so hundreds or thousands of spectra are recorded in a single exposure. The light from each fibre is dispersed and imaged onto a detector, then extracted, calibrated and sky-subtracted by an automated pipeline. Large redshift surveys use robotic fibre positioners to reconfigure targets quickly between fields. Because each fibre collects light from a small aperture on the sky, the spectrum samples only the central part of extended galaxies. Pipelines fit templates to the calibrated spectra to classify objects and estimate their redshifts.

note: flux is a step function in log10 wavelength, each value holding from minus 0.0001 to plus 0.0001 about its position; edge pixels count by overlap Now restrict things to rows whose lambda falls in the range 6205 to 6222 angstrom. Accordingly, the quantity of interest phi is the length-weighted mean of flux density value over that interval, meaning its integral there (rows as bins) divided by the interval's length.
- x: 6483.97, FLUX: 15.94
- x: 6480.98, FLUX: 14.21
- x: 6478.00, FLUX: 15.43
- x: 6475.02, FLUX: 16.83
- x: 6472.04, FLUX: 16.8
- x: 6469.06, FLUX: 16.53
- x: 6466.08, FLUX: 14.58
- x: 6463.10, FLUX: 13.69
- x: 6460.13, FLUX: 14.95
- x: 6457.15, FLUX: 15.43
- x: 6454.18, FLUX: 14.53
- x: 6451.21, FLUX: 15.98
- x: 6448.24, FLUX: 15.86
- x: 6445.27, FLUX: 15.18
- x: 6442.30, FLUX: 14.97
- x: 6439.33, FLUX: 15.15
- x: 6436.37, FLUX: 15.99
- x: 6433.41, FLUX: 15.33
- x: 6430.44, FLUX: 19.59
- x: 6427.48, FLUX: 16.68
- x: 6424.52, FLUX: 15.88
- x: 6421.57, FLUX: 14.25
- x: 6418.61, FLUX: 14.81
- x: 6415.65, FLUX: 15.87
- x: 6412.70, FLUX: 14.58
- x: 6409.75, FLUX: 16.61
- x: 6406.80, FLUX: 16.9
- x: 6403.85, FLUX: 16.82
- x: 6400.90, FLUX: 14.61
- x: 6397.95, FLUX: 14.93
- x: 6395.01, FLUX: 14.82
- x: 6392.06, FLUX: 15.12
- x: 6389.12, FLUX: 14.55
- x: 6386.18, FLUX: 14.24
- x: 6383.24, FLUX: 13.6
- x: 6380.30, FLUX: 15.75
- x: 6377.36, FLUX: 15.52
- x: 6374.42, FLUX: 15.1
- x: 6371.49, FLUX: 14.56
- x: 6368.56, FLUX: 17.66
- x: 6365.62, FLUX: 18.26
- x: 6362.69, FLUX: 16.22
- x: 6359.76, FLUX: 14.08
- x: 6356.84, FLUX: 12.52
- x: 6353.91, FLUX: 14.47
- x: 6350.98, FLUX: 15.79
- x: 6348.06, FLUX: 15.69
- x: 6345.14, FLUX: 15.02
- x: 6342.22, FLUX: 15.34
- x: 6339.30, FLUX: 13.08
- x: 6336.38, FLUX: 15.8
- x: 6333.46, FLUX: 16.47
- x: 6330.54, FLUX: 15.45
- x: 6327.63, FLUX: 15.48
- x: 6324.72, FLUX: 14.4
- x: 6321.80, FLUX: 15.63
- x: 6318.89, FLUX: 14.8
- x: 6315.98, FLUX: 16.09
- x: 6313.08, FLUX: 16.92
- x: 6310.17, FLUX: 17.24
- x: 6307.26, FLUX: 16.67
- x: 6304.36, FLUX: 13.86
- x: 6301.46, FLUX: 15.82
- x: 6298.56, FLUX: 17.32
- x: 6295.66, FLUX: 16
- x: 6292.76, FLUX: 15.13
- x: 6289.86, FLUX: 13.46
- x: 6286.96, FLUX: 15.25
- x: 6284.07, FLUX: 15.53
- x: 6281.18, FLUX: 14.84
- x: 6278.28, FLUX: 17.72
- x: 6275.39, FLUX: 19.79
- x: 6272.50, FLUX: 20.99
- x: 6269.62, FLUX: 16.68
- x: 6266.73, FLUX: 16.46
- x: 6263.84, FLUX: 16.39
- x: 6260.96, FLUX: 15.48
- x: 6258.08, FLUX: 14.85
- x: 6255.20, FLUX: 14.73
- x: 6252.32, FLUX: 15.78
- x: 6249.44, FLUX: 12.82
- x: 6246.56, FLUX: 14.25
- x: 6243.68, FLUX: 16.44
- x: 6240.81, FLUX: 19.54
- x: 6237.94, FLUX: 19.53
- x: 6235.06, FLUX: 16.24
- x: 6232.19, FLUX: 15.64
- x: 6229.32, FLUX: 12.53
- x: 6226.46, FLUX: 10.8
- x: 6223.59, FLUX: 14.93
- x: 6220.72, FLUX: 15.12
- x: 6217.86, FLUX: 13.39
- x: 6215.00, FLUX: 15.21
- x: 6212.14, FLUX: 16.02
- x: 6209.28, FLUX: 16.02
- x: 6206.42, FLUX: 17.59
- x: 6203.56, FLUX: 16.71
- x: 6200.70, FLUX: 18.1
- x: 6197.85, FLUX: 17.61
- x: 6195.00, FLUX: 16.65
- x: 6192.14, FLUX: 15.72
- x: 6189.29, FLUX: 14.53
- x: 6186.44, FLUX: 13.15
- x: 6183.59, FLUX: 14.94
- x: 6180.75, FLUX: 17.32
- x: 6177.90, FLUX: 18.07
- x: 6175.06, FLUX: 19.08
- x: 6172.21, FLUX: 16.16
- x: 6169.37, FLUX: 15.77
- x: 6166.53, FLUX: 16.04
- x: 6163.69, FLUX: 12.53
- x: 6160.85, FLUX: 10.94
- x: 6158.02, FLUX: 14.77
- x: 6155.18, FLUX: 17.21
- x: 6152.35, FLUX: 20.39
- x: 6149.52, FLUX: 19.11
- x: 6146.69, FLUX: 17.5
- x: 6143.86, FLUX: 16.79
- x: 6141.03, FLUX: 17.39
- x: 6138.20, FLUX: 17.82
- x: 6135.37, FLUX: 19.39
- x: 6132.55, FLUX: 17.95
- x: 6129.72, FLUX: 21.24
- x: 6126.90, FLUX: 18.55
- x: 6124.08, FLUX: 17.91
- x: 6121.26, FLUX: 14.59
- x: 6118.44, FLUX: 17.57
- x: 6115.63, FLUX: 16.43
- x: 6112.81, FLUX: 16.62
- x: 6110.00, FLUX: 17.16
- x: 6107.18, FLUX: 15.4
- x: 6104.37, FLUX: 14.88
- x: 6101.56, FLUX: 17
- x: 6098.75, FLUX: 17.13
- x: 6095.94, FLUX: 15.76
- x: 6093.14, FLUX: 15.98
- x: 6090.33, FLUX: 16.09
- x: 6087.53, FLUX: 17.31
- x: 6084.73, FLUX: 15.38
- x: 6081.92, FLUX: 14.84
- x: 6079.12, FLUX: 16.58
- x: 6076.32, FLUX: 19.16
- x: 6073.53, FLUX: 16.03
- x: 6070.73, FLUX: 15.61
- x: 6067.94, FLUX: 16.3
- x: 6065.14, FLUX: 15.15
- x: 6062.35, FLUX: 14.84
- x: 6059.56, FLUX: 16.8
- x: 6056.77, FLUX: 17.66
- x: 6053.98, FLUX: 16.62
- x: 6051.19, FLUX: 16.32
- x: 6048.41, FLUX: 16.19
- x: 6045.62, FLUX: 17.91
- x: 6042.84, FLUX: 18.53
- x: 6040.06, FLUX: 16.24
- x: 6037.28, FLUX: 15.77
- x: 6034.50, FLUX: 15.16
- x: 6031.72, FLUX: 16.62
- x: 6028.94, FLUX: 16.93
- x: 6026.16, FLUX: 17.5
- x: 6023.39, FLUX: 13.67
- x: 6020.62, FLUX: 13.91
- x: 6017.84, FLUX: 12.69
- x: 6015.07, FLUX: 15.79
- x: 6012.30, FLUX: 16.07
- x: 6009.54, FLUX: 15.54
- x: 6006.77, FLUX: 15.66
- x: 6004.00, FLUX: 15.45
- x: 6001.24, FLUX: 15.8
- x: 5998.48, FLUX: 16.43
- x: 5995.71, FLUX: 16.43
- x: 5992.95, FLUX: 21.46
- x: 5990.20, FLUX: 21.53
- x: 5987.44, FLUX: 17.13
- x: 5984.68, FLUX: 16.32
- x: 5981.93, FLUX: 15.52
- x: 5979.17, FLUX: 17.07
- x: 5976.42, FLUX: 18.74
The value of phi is 15.6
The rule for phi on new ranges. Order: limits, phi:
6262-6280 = 17.9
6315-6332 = 15.3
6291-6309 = 15.8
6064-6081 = 16.4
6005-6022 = 14.9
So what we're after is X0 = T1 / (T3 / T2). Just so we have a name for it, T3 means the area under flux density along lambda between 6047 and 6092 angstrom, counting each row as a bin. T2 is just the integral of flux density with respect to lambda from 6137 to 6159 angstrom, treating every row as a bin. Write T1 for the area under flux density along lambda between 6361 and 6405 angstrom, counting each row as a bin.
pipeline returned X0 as 360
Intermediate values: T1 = 679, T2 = 389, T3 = 734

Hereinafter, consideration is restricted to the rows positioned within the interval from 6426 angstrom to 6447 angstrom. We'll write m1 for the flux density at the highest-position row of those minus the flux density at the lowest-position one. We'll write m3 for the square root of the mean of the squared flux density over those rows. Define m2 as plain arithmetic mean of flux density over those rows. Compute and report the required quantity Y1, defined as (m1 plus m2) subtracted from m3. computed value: 1.6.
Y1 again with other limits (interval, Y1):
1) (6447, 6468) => 1.3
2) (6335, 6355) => 1.4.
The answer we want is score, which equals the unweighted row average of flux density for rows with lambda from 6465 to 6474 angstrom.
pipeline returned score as 16.0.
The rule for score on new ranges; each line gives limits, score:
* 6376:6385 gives 15.0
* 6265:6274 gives 18.0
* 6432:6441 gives 15.5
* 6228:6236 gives 14.8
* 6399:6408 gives 16.1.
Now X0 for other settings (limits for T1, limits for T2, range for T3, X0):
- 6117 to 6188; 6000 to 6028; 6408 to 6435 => 1186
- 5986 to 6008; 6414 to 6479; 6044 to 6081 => 640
